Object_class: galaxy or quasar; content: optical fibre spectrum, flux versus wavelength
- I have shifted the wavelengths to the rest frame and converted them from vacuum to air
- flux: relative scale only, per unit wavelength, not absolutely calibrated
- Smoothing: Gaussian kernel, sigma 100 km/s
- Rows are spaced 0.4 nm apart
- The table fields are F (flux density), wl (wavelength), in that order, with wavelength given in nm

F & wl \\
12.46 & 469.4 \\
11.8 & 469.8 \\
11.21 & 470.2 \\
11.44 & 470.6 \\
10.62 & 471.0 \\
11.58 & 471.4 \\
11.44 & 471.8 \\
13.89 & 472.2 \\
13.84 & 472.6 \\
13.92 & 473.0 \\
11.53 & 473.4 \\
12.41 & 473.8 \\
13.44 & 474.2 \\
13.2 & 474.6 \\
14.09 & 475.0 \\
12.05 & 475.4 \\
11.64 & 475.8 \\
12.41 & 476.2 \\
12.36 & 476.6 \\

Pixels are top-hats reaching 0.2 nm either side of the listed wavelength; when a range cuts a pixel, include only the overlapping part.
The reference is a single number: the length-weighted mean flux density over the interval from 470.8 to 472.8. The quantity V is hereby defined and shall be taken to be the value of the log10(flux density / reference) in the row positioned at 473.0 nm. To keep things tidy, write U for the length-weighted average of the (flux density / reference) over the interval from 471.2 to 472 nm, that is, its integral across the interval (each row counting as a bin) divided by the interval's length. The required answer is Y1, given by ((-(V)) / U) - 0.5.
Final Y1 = -0.56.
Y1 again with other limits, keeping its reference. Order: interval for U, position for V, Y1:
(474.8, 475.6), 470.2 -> -0.46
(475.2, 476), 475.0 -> -0.56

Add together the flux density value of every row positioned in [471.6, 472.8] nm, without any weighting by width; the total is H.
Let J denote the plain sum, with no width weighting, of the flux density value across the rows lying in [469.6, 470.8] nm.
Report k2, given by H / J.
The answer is 1.14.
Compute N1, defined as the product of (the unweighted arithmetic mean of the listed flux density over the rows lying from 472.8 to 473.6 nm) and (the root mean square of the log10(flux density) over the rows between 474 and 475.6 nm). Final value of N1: 14.3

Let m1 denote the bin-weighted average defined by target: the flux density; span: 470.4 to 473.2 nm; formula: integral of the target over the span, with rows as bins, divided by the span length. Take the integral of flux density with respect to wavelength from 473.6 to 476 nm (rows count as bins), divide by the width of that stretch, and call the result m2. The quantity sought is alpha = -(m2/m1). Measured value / -1.03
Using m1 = 12.4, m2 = 12.8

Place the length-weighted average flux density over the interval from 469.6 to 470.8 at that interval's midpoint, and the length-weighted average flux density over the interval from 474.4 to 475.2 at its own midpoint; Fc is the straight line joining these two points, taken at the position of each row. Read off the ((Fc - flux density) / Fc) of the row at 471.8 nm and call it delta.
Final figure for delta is 0.06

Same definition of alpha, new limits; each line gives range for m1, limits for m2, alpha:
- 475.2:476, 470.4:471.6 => -0.95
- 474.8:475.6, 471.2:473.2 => -0.99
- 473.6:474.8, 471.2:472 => -0.88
